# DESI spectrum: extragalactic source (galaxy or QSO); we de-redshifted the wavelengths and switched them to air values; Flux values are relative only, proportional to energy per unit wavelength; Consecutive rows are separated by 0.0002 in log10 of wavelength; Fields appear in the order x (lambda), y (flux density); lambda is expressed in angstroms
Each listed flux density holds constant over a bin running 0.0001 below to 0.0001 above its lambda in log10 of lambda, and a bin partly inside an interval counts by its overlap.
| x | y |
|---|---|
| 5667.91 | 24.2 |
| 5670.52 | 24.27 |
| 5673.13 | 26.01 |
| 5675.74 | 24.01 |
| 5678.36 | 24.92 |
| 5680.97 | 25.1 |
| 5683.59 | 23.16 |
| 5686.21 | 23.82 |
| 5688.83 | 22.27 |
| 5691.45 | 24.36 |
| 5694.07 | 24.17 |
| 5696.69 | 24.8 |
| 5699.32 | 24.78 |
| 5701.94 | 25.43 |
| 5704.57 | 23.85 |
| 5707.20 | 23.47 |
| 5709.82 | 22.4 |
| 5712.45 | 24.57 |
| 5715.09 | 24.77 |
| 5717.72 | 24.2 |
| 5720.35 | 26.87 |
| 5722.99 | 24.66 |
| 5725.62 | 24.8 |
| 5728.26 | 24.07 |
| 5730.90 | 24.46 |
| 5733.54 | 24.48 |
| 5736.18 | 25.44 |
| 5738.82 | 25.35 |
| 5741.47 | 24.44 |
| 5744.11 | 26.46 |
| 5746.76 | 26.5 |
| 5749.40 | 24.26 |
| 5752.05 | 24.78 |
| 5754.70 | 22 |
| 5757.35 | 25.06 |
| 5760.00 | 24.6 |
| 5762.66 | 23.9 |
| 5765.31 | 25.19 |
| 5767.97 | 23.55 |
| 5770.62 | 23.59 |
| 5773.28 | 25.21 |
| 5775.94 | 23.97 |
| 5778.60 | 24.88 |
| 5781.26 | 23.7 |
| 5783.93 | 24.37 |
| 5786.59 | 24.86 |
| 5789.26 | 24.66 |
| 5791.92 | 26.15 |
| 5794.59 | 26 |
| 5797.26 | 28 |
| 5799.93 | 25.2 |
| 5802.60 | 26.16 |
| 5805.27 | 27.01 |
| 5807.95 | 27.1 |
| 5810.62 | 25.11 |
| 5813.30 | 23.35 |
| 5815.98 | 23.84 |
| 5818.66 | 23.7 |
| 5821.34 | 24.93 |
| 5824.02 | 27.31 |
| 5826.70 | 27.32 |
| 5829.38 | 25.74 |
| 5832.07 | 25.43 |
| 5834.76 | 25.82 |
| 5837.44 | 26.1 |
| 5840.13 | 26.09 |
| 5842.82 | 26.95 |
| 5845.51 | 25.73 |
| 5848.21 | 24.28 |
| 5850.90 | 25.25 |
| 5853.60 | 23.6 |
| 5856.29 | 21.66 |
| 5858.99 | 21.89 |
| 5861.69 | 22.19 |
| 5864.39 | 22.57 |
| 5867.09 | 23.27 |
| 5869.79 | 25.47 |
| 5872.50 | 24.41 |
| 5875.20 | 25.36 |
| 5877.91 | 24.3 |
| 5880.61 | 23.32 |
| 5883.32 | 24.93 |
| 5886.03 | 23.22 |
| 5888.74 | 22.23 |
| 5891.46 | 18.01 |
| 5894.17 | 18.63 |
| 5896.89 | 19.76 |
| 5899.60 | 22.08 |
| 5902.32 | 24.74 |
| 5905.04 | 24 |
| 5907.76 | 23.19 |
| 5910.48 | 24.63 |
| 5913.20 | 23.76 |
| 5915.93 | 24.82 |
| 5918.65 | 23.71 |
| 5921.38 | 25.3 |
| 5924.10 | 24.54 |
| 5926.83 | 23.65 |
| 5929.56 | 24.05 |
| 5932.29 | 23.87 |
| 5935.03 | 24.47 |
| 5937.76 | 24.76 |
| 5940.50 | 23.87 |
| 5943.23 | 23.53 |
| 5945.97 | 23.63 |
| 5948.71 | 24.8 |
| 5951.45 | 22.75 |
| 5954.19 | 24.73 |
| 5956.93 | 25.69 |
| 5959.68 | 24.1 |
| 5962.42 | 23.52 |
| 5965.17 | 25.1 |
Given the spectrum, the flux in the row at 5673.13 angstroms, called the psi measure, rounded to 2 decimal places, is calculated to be 26.01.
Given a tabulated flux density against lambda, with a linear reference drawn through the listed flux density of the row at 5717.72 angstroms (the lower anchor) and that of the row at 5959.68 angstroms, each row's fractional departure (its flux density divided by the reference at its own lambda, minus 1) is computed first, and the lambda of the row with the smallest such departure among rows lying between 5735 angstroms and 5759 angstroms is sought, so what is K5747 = 5754.70 angstroms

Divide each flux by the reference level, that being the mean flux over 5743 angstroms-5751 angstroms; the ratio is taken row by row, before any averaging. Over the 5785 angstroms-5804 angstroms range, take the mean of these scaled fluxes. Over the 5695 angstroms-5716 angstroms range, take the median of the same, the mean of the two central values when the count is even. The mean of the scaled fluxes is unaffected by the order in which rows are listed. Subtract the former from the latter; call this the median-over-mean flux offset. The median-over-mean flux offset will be -0.046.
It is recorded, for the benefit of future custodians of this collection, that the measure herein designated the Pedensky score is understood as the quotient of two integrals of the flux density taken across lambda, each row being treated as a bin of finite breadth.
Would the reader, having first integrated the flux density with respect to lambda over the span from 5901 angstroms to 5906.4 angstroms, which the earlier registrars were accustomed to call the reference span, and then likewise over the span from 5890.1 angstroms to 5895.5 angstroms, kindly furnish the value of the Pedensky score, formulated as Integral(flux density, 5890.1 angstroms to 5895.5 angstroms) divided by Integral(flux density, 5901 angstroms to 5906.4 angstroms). 0.75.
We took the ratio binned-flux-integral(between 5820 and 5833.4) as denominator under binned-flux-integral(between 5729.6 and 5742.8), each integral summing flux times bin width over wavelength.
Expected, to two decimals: 0.94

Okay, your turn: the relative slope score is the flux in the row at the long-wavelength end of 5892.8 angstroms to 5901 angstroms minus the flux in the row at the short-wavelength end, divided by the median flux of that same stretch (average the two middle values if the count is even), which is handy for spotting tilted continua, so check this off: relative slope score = 0.17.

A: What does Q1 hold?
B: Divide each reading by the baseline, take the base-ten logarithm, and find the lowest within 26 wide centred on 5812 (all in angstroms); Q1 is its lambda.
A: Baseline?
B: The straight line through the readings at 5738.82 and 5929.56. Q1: 5813.30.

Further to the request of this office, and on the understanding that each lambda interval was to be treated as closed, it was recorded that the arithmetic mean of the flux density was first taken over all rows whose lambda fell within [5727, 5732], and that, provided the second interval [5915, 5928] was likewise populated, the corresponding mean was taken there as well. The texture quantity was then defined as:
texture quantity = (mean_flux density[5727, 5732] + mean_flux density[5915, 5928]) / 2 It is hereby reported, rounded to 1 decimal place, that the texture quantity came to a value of 24.3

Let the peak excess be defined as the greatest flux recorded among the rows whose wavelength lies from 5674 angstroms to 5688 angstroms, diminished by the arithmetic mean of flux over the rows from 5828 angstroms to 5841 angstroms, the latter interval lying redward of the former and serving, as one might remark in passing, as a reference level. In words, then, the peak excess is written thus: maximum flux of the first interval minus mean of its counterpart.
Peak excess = -0.7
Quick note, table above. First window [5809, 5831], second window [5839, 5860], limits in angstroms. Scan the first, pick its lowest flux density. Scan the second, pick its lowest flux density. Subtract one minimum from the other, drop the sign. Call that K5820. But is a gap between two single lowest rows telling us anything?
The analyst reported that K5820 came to 1.7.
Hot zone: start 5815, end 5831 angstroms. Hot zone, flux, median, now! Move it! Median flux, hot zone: 25.3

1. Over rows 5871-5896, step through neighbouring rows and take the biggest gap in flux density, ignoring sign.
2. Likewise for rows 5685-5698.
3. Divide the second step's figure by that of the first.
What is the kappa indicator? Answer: 0.5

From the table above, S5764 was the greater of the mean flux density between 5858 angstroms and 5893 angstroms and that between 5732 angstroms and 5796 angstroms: 24.7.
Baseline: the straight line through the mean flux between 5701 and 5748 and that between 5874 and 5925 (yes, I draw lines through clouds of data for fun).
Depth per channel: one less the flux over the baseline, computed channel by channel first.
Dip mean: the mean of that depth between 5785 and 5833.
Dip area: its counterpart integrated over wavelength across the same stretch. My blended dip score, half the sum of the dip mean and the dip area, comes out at -1.7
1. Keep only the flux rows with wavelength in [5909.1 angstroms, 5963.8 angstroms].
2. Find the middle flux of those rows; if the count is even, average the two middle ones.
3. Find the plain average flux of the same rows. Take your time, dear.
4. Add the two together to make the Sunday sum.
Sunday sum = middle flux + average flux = 48.3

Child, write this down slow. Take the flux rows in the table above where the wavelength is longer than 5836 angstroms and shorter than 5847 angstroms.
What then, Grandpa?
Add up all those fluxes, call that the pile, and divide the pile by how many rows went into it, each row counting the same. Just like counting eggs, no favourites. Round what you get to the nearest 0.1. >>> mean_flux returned 26.2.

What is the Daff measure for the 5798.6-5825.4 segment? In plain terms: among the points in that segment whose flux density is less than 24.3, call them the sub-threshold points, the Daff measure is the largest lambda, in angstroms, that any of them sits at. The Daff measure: 5818.66 angstroms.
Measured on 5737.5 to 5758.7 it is 5754.70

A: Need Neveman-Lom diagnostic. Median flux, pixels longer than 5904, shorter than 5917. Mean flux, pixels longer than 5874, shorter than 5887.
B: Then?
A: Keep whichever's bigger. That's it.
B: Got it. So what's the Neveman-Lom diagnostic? 24.2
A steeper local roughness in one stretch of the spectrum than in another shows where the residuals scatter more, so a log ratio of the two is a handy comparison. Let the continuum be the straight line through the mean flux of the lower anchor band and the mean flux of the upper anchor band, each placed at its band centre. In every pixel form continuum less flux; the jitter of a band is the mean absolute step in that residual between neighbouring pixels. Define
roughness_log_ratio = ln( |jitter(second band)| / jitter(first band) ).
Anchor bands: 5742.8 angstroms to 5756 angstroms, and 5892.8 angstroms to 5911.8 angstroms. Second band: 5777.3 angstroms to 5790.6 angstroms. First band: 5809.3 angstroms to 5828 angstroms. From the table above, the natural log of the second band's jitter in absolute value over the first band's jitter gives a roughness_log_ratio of -0.5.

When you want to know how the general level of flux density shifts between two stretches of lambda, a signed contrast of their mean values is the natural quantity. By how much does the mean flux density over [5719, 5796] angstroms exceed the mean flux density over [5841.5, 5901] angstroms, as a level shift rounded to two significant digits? 1.6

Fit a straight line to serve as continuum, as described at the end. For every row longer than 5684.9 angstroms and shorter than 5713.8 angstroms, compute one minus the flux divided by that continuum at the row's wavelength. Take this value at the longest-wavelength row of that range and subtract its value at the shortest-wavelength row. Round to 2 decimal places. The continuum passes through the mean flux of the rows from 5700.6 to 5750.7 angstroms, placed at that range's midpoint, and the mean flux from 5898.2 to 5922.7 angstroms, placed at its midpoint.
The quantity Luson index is -0.03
